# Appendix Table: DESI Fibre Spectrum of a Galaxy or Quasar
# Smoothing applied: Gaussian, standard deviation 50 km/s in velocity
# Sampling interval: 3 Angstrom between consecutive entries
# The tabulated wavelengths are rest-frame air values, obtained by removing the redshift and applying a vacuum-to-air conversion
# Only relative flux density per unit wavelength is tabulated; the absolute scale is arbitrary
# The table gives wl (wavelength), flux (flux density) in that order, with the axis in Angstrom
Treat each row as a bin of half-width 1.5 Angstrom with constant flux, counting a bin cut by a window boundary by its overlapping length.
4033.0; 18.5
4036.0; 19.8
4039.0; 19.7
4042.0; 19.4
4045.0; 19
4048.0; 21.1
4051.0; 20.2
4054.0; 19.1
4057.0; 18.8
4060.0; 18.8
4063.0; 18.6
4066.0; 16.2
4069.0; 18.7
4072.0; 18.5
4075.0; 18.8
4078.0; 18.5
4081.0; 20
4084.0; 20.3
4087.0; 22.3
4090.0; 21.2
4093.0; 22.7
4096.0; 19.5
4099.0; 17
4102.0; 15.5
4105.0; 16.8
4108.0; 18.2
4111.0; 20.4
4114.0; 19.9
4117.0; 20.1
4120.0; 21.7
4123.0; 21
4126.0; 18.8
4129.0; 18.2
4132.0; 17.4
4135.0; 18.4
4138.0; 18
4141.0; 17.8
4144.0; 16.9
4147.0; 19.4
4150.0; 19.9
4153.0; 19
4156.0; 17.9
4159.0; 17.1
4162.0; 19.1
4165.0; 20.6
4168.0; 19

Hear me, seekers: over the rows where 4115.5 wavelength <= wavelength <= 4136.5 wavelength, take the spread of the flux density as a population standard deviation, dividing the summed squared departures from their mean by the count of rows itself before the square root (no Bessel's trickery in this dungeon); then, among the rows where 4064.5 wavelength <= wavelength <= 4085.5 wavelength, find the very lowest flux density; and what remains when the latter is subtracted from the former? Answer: -14.7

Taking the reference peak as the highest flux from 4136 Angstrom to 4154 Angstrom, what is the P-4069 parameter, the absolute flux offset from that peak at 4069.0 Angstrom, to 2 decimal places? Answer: 1.20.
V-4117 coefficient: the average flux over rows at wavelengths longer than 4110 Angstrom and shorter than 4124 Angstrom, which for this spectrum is 20.6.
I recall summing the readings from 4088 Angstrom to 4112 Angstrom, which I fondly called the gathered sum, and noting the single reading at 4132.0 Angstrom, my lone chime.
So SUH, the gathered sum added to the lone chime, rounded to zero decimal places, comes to 169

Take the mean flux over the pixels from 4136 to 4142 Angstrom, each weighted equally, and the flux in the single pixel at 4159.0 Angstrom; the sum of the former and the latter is 35.0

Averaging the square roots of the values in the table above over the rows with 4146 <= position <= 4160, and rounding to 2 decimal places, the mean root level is 4.32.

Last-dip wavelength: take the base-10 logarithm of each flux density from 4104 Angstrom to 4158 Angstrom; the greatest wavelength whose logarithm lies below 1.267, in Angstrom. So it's 4156.0 Angstrom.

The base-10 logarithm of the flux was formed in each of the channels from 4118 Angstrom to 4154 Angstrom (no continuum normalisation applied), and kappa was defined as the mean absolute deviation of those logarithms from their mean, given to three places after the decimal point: 0.025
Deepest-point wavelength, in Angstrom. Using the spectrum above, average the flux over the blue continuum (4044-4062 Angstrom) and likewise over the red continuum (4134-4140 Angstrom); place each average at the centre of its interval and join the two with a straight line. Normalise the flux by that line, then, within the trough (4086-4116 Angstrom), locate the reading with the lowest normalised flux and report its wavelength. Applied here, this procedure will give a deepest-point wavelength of 4102.0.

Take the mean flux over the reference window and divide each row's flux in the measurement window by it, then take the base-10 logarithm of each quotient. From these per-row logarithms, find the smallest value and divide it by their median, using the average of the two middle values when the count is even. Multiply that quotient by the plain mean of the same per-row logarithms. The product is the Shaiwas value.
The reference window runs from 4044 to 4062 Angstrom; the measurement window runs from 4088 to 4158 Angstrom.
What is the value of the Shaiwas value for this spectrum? -0.09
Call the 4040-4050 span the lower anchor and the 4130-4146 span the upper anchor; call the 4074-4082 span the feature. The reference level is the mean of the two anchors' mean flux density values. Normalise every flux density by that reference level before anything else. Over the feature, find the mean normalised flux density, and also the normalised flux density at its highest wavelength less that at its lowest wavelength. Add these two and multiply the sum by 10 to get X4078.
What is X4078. 10.8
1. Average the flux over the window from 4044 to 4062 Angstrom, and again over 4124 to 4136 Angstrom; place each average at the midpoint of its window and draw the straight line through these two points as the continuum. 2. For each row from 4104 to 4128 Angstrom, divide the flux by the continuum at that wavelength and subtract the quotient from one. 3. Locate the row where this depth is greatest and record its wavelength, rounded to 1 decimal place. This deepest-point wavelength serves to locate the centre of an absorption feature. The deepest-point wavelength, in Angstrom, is 4105.0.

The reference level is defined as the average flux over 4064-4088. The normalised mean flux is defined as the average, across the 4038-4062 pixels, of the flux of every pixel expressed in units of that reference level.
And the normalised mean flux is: 1.02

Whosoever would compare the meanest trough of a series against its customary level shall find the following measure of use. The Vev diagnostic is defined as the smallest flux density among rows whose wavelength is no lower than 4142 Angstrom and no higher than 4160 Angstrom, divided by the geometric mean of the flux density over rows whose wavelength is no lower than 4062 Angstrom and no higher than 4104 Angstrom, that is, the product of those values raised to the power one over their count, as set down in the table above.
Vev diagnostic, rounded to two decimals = 0.89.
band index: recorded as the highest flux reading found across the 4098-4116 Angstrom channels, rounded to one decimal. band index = 20.4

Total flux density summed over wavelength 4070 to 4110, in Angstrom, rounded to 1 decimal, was 249.3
